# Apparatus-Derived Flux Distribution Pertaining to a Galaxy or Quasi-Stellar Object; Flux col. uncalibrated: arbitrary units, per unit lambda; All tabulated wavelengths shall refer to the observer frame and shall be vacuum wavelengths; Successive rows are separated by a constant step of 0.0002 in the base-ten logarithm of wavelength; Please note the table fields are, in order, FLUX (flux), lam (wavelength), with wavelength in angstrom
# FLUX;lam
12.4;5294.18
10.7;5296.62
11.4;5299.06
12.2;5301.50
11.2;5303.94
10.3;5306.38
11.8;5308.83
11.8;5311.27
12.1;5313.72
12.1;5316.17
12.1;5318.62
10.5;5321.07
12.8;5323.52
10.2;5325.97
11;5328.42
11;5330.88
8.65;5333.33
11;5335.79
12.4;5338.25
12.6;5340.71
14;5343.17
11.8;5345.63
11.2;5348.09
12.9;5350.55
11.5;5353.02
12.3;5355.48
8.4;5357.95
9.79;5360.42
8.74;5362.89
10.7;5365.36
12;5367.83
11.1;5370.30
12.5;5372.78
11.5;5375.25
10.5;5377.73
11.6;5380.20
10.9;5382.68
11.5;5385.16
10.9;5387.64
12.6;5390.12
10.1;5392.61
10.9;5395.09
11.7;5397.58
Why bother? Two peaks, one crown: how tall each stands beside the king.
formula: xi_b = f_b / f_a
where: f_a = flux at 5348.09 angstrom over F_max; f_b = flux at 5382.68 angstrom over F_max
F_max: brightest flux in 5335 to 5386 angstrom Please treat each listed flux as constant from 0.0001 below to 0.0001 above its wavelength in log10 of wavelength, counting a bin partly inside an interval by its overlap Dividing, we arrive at 0.97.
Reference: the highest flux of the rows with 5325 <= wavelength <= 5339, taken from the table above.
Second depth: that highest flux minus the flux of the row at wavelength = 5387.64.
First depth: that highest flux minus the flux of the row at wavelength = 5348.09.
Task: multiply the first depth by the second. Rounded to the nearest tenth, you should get 1.8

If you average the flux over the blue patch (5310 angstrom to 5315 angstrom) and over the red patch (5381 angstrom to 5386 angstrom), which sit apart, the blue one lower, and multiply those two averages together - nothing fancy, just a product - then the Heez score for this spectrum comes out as 134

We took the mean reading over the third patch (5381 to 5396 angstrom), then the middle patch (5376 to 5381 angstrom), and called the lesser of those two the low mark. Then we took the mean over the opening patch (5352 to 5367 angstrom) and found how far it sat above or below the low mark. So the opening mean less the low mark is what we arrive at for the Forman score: -0.8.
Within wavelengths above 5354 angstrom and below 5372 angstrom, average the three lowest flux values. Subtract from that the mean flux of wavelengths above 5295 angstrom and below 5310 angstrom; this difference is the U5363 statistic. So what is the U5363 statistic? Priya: -2.3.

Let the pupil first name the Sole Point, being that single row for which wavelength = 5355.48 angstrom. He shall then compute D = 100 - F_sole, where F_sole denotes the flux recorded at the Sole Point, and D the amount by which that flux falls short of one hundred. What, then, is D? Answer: 87.7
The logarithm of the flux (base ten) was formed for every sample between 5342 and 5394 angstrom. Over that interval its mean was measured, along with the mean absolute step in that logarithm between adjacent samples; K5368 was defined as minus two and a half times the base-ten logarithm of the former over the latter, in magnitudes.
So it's -3.2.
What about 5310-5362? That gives -3.2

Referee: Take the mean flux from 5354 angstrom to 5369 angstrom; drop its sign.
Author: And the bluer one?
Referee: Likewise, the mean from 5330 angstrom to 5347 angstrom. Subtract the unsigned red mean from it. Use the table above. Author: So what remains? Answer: 1.3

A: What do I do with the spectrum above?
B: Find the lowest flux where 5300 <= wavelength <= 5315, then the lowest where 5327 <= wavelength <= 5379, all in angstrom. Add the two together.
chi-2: 18.7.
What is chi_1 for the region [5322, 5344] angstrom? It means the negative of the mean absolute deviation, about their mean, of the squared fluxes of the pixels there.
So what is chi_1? -29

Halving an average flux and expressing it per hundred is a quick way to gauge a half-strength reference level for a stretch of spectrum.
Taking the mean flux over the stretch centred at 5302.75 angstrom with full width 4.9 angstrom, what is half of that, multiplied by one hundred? 585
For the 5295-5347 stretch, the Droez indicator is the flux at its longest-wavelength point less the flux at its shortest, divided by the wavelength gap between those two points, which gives 0.022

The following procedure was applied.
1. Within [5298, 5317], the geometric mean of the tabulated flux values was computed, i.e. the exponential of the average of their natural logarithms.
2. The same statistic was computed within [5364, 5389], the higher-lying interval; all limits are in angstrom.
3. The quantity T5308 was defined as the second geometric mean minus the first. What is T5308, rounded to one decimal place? -0.3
